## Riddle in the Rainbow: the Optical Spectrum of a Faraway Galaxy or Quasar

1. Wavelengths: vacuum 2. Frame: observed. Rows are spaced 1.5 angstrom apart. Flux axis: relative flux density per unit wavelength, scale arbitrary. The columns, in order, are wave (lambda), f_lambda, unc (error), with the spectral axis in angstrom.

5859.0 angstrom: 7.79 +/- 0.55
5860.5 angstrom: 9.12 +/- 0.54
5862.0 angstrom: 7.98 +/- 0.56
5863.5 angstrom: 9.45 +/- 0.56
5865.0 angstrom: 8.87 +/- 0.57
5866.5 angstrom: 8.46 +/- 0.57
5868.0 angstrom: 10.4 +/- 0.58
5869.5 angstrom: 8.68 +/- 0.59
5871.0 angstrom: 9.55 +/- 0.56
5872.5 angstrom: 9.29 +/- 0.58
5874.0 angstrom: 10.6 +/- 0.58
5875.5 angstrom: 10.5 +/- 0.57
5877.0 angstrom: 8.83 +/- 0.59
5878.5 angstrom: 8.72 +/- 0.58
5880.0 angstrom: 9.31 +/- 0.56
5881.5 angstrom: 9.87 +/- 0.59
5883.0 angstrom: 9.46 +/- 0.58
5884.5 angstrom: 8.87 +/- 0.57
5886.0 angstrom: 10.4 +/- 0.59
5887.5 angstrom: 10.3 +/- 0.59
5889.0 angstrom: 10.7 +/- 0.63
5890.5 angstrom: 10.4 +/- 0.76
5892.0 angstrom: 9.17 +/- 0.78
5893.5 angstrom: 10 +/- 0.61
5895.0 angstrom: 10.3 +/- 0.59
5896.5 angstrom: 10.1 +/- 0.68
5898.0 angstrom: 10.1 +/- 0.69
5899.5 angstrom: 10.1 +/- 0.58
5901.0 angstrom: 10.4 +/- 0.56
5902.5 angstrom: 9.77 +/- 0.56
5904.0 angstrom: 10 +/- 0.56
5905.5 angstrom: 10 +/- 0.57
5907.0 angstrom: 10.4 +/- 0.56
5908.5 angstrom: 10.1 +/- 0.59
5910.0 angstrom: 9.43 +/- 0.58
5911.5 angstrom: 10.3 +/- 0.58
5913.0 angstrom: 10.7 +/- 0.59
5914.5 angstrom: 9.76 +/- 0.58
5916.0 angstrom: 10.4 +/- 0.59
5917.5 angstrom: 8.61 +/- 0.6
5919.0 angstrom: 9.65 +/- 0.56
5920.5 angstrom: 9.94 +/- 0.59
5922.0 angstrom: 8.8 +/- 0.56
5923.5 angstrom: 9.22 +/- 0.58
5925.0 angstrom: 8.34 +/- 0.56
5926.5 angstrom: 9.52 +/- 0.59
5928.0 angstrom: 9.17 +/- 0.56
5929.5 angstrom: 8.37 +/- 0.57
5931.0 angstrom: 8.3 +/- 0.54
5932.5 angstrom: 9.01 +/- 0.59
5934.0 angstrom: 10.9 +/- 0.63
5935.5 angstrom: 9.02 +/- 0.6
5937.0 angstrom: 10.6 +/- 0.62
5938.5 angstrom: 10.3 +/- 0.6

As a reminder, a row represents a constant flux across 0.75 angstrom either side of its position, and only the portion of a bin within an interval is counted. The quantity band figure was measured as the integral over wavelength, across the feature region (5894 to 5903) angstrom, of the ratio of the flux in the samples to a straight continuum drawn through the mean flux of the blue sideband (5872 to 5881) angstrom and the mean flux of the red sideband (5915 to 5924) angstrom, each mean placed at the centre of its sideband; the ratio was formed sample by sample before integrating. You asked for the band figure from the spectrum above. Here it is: 10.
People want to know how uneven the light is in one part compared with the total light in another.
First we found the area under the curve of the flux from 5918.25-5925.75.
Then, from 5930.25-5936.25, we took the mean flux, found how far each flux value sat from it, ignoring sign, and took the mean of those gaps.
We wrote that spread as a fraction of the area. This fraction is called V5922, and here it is 0.0116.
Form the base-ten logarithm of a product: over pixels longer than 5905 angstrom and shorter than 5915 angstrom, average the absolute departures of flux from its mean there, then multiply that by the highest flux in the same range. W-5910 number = 0.53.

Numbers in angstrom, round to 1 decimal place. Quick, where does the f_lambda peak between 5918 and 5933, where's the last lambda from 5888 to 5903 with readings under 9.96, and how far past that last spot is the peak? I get 18.0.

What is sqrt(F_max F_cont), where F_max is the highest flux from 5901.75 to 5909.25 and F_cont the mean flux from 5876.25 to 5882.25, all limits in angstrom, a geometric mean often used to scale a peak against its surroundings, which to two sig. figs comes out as 9.8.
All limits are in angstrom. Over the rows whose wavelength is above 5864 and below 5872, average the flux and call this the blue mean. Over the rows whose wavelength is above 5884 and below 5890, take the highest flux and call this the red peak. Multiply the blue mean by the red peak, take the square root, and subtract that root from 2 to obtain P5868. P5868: -7.9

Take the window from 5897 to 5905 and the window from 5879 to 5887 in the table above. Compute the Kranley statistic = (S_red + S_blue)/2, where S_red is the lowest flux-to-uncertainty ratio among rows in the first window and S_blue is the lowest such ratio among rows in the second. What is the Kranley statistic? 15.1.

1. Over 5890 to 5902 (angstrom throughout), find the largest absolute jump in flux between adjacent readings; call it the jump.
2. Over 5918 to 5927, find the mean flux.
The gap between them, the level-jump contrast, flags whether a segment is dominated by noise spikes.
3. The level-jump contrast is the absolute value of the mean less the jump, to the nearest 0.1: 8.0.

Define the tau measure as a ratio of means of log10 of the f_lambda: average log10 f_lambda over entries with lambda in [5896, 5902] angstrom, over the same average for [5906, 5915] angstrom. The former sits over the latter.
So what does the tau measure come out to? 1.00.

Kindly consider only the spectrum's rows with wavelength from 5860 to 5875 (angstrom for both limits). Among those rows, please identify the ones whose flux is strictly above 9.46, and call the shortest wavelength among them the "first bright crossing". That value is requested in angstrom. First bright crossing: 5868.0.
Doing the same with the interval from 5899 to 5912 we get 5899.5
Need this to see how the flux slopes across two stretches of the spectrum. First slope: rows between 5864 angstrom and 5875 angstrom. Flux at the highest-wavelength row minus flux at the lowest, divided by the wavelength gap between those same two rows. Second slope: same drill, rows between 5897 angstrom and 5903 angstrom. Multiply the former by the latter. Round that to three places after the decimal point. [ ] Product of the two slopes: -0.014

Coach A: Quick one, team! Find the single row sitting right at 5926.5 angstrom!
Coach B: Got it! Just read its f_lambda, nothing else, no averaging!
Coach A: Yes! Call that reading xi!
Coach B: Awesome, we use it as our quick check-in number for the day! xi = 9.52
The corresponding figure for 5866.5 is 8.46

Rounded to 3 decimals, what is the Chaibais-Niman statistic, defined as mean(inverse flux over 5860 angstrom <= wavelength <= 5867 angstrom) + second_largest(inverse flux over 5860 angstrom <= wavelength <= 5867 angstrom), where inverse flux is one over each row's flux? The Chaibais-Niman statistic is 0.233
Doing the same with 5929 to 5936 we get 0.230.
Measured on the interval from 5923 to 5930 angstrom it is 0.232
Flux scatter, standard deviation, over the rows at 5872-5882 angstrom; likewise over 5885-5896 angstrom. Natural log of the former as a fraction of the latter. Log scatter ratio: 0.4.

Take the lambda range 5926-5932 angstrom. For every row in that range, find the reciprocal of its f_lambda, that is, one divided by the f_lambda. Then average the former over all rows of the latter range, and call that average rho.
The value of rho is 0.114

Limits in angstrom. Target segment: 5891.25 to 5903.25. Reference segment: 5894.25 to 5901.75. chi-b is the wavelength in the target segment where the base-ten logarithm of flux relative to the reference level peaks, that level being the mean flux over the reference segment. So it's 5901.0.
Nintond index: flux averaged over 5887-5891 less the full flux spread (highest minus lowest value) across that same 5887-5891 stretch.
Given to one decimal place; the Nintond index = 10.1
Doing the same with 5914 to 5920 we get 7.8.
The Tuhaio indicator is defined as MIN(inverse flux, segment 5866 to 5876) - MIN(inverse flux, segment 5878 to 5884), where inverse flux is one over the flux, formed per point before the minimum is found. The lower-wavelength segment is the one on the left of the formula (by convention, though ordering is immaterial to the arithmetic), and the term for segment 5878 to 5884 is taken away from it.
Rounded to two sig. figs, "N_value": -0.0070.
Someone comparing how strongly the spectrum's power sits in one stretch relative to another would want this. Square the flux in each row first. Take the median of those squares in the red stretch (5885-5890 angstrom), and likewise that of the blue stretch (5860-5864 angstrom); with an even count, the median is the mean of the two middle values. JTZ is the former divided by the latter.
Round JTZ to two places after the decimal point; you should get 1.30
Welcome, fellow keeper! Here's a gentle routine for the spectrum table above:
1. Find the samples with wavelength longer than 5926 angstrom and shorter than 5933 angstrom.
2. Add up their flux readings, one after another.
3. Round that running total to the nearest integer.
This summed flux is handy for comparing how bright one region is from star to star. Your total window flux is 44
